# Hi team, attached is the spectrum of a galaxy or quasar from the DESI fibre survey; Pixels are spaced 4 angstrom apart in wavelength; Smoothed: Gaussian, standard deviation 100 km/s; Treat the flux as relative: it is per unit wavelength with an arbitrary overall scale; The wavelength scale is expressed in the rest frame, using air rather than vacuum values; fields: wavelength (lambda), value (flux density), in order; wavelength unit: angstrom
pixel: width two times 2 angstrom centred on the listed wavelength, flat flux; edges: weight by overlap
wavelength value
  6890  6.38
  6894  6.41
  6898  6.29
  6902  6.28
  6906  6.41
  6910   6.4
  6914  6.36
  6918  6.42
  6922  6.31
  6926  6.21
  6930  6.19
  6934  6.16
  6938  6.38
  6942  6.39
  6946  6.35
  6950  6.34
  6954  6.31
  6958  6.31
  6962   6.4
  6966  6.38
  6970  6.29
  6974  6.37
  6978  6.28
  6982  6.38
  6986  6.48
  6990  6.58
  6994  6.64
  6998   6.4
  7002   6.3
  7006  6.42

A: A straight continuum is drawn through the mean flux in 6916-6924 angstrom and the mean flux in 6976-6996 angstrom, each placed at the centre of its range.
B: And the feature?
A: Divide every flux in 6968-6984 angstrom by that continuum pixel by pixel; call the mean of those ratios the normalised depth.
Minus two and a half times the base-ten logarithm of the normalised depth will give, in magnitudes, 0.021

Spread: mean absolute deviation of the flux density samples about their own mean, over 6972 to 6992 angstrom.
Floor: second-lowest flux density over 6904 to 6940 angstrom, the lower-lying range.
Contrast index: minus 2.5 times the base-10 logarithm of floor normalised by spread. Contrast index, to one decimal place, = -4.6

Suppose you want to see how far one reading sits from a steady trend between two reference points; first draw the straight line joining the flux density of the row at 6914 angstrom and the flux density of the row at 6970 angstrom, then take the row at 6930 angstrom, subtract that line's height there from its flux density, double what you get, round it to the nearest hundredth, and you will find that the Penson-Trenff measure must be -0.30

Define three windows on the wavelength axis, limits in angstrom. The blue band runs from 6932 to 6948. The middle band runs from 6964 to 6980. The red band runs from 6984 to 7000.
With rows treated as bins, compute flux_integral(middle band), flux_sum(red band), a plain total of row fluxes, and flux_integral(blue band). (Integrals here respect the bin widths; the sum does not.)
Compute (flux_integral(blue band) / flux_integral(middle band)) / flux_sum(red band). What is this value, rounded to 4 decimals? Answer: 0.0383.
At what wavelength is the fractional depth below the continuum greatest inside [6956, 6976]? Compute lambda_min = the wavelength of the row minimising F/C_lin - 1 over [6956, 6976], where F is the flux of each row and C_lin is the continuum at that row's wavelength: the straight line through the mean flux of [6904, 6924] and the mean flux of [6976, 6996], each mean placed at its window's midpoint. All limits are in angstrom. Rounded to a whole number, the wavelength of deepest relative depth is 6970 angstrom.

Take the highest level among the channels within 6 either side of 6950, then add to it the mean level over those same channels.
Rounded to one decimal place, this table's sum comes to 12.7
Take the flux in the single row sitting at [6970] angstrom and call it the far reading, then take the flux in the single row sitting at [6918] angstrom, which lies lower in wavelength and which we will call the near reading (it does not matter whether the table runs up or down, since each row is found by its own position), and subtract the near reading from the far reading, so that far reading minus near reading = -0.13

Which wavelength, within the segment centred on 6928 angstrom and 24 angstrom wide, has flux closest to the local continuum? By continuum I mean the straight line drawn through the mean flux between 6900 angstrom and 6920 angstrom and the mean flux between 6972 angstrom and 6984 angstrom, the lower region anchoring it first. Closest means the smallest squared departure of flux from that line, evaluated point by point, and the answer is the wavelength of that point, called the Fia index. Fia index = 6938 angstrom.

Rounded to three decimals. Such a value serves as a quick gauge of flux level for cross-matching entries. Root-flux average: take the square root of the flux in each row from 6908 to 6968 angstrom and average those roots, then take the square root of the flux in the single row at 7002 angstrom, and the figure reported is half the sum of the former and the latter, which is 2.513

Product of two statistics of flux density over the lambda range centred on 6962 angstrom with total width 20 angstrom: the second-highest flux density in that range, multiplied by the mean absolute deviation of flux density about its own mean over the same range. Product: 0.27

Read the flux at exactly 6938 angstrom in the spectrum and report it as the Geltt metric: 6.38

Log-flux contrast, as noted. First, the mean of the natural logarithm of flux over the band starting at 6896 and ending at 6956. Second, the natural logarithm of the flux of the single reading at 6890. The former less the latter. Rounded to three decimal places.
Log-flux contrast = -0.010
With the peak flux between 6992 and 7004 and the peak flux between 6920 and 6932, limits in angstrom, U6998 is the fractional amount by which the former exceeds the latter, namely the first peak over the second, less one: 0.052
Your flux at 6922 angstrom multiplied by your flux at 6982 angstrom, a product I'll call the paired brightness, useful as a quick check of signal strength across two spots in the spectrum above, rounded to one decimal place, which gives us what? 40.3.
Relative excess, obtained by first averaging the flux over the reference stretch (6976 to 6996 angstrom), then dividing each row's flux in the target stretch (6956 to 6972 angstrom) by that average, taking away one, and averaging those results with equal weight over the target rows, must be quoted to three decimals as -0.020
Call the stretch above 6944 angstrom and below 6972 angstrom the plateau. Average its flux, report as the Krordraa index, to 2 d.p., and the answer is 6.34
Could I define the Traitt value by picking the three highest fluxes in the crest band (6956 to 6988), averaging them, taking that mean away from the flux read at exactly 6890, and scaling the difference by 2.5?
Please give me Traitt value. -0.10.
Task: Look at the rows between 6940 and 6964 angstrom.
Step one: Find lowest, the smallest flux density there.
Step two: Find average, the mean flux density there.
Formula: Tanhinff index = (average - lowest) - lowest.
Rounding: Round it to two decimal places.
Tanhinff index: -6.27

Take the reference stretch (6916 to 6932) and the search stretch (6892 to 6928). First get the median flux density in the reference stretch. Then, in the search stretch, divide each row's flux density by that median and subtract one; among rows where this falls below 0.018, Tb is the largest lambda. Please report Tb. 6926 angstrom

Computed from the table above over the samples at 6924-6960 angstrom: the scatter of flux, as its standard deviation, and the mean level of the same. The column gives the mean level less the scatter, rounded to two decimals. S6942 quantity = 6.21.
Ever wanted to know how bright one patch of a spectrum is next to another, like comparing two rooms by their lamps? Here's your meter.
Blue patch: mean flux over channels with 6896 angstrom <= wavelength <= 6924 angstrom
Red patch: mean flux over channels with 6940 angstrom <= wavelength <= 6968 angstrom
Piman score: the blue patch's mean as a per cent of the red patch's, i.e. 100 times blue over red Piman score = 100.0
